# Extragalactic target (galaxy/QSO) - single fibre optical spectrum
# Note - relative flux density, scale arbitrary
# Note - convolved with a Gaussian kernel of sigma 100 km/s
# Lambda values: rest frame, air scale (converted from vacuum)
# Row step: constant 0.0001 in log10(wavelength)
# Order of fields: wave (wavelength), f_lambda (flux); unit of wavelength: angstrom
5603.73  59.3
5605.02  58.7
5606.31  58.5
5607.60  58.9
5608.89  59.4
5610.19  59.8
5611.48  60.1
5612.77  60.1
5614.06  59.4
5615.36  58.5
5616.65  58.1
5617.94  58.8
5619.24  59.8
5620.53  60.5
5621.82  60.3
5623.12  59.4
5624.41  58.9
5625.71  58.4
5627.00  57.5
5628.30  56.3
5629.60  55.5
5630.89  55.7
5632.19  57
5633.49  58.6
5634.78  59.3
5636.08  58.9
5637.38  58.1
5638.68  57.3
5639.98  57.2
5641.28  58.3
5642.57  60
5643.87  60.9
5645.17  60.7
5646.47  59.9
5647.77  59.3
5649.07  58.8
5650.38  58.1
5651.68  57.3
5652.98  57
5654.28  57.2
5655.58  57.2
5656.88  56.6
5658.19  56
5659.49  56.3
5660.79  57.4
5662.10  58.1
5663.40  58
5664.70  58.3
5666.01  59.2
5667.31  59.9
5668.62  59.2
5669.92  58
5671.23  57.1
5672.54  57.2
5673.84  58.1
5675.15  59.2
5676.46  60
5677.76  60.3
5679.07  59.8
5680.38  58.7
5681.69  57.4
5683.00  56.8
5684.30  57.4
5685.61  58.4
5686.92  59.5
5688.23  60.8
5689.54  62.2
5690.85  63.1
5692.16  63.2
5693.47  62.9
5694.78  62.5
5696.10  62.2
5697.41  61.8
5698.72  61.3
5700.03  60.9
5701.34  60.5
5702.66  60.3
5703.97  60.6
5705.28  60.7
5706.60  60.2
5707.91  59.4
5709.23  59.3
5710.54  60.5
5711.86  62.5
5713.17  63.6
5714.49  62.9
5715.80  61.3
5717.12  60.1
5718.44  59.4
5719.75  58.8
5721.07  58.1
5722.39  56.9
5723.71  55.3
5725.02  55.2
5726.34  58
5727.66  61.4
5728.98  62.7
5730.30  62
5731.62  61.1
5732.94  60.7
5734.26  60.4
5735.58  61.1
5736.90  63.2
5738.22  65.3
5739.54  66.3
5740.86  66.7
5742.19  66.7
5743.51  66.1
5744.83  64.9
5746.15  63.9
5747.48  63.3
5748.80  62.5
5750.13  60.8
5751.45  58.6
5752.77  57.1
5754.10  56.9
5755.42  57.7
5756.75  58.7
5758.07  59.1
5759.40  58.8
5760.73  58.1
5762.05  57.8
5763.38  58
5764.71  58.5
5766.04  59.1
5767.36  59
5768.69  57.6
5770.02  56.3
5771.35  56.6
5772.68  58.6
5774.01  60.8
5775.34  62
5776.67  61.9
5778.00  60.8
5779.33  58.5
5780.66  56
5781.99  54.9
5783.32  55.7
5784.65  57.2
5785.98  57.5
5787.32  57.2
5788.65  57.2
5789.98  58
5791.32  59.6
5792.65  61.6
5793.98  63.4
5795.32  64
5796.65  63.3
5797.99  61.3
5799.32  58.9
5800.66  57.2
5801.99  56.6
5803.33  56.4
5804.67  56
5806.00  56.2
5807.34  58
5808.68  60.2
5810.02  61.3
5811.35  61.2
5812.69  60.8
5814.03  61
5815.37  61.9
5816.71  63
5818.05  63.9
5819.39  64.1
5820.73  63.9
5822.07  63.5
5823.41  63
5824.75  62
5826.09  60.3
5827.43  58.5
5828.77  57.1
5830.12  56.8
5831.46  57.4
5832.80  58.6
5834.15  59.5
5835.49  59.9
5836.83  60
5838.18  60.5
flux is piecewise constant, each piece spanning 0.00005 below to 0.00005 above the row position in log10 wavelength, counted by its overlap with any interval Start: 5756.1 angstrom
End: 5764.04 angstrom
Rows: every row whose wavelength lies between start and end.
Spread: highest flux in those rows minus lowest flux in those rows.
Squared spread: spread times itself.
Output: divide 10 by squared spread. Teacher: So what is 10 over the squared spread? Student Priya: 5.9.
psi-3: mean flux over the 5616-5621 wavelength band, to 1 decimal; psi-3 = 59.3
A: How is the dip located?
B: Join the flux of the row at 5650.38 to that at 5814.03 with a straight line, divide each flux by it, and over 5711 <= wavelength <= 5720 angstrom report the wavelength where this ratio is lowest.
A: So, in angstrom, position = 5719.75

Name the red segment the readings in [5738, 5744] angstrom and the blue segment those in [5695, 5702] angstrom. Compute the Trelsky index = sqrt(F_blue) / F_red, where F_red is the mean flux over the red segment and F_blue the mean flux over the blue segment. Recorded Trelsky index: 0.118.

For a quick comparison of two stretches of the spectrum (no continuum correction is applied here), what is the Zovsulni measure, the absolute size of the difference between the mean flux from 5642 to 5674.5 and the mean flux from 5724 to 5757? 3.4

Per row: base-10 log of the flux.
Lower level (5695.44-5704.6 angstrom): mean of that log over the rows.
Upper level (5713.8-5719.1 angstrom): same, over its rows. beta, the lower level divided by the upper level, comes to 1.00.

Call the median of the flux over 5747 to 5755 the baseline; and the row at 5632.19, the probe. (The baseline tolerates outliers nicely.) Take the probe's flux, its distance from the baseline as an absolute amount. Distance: 2.7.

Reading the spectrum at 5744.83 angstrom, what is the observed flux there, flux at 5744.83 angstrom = 64.9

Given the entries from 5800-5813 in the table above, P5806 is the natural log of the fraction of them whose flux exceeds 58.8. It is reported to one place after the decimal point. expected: -0.9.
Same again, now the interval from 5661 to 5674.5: -1.2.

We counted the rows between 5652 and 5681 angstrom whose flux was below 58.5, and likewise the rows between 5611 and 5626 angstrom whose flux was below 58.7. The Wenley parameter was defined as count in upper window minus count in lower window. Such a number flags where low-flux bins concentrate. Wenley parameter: 11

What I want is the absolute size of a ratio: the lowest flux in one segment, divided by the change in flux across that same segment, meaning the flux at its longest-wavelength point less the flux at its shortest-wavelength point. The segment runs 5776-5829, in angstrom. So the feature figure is 11.4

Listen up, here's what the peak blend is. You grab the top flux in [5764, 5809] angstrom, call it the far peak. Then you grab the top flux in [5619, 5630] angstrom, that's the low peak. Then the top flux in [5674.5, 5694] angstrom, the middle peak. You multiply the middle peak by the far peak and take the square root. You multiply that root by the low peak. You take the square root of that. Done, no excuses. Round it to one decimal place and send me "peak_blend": 62.0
